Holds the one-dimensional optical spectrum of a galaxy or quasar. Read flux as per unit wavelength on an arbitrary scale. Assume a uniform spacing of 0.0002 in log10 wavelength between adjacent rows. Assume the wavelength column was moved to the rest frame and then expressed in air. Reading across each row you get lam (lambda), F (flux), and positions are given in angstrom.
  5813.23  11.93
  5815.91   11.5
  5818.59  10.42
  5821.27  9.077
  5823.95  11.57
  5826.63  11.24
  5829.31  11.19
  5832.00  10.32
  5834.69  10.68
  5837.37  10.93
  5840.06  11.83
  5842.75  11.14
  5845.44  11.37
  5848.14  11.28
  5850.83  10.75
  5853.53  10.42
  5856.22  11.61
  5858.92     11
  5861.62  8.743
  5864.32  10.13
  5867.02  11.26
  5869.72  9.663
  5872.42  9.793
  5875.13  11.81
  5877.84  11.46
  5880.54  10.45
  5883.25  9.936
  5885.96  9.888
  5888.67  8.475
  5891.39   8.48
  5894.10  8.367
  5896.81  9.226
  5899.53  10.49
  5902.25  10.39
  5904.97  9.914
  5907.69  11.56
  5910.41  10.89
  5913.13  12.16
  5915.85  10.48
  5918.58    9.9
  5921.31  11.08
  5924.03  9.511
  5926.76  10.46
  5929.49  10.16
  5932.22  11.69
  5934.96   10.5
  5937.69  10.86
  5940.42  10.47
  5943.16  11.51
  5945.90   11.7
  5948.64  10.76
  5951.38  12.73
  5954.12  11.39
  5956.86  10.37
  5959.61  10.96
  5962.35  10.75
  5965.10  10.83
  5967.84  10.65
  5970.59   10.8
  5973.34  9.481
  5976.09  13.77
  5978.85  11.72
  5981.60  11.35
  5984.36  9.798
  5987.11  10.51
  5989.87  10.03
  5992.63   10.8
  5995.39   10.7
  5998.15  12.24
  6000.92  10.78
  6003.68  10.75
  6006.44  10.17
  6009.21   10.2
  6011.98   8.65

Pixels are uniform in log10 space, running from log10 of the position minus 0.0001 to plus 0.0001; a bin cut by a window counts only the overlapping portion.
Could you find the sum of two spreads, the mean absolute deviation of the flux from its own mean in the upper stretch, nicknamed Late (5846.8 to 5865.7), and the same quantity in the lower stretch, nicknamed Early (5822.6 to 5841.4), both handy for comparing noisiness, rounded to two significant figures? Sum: 1.1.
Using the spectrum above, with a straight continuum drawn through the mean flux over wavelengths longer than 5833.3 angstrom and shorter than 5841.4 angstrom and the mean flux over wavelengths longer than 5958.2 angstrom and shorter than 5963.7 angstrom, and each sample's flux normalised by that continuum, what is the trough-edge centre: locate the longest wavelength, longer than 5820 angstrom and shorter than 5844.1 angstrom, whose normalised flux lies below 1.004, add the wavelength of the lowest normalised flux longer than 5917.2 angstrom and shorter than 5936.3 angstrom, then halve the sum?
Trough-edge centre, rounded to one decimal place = 5883.4 angstrom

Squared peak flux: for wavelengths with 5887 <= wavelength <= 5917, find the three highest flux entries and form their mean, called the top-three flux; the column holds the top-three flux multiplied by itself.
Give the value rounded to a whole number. 133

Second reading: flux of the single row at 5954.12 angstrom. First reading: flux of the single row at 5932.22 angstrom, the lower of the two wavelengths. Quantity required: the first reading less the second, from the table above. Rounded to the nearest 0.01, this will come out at 0.30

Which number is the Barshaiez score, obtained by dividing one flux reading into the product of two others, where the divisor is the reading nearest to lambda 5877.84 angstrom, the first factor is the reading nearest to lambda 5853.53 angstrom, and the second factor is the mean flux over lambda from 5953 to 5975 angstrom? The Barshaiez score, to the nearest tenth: 9.7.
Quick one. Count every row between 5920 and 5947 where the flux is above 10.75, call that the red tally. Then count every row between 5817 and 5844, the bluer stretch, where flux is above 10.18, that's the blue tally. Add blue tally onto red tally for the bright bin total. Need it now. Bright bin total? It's 14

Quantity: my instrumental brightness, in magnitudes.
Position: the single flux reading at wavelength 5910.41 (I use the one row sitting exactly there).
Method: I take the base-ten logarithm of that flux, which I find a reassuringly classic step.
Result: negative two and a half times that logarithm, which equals -2.59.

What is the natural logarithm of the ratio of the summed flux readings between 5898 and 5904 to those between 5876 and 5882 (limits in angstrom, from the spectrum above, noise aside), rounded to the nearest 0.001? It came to -0.048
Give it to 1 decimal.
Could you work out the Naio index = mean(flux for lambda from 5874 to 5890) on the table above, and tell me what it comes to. 10.3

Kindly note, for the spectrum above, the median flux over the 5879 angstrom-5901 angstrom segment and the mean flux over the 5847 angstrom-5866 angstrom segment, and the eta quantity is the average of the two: 10.1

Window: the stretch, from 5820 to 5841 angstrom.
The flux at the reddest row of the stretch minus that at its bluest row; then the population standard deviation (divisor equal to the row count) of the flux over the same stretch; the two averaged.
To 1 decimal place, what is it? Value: 1.8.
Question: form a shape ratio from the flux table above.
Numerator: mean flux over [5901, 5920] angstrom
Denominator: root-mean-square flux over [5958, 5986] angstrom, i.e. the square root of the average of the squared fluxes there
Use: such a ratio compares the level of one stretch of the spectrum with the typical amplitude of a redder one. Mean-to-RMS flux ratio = 0.97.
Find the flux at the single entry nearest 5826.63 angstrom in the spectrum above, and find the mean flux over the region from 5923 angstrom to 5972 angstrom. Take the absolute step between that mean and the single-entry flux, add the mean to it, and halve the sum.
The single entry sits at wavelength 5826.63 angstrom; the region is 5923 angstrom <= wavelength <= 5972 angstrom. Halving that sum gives 5.62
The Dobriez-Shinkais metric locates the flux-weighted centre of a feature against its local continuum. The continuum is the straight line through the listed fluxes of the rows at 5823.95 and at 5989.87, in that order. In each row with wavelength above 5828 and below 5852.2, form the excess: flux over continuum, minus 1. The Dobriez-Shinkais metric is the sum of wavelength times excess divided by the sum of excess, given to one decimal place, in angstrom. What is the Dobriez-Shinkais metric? 5836.7 angstrom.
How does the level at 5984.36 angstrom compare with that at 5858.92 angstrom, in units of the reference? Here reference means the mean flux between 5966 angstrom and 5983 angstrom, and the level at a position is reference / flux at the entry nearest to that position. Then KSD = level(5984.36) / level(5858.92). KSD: 1.12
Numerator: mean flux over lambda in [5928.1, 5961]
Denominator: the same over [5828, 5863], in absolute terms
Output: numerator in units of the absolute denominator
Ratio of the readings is 1.02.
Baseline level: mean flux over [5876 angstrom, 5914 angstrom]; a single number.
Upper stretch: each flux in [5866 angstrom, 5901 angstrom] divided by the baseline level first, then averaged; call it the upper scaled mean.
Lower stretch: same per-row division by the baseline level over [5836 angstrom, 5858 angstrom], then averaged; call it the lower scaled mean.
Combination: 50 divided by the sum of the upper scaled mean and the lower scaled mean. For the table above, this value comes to 24.0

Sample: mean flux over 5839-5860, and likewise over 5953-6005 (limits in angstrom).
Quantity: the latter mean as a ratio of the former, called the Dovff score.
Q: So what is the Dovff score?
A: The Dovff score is 0.98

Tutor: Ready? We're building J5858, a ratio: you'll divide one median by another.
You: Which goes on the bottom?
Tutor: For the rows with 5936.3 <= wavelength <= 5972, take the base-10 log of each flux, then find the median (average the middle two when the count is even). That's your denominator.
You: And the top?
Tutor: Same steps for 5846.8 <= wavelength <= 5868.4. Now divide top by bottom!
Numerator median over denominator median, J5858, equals 1.00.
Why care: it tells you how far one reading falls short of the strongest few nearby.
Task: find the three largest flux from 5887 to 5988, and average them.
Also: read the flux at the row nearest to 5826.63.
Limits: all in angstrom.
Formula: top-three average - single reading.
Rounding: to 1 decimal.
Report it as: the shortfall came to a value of 1.6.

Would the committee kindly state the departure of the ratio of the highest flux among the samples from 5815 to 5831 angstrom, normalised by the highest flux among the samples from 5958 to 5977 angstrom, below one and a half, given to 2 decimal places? 0.66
